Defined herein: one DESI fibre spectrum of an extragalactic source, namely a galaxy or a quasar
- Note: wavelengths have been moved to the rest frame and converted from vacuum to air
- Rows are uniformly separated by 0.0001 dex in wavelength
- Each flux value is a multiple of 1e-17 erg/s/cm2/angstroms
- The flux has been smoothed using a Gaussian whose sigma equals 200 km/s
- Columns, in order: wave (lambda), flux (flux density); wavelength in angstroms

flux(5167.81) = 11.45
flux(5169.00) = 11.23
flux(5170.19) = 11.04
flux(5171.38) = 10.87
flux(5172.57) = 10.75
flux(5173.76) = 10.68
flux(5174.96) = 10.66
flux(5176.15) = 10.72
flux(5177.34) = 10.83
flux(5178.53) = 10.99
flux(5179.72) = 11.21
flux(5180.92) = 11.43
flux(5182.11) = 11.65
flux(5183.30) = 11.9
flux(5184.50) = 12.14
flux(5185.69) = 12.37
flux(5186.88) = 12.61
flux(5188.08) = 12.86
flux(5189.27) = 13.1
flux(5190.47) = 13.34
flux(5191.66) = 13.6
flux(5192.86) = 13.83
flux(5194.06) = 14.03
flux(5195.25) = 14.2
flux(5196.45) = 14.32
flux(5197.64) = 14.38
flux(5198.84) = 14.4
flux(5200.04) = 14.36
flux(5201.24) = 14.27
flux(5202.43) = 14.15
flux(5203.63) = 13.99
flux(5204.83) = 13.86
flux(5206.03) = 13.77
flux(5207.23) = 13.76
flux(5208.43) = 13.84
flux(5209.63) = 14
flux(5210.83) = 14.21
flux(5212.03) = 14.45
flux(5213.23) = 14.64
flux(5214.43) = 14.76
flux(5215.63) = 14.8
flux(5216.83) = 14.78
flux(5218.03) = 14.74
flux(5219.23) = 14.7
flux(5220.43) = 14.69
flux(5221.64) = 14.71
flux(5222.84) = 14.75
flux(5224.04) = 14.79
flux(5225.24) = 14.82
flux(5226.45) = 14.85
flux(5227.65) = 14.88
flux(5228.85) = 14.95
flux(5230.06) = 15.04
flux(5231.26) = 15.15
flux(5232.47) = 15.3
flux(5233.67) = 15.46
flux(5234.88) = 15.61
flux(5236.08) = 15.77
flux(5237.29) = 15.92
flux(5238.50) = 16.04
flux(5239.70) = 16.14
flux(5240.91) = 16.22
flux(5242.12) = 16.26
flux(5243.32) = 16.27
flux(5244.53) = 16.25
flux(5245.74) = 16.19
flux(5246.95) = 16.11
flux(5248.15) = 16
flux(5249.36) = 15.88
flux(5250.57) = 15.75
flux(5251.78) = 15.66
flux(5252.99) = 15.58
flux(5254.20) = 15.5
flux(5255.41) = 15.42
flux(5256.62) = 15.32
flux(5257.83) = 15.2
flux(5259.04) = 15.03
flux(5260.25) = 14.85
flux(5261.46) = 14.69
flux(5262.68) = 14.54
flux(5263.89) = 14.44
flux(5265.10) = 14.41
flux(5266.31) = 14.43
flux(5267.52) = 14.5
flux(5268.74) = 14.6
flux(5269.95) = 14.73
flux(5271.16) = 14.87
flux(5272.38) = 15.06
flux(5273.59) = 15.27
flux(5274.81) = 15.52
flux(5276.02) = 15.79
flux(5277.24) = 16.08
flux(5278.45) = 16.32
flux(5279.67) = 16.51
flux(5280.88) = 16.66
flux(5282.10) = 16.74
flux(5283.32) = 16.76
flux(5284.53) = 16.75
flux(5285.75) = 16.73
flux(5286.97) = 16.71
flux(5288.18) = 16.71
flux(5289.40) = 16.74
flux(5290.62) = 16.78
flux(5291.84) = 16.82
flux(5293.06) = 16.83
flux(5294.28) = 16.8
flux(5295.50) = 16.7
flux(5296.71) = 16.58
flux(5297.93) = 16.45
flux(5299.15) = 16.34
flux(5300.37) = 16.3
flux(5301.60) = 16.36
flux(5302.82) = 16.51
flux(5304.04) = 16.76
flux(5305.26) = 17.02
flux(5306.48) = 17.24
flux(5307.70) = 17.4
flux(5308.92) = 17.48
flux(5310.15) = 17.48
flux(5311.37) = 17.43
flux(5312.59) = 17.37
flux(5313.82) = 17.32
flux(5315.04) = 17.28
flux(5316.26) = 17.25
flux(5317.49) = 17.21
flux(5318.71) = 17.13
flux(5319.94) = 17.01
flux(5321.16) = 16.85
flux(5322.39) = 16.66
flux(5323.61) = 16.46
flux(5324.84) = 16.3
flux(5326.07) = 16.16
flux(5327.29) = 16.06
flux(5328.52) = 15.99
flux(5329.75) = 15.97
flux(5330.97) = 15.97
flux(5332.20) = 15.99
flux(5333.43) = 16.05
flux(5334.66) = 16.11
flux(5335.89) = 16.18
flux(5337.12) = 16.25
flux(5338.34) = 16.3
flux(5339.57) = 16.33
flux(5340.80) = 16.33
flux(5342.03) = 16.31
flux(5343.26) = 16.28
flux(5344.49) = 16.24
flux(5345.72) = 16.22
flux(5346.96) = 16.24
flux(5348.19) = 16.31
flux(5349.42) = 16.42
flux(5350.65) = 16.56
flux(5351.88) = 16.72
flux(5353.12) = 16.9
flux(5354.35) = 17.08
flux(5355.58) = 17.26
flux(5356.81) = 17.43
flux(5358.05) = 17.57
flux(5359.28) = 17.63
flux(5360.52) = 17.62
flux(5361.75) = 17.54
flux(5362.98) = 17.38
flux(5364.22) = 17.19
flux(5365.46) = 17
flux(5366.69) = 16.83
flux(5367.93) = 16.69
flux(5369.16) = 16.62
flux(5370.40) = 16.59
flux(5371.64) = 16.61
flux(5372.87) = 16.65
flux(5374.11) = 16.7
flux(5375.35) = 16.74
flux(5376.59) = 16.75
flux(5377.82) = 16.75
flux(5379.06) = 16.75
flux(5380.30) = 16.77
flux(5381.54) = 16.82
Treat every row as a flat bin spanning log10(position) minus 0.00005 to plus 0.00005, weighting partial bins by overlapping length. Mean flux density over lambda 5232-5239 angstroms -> 16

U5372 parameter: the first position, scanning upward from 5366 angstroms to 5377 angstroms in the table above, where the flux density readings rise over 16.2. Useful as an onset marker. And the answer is 5366.69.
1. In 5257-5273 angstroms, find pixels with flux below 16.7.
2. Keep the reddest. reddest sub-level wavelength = 5272.38 angstroms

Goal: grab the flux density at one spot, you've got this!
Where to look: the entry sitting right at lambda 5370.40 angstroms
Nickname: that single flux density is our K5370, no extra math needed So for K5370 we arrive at 16.59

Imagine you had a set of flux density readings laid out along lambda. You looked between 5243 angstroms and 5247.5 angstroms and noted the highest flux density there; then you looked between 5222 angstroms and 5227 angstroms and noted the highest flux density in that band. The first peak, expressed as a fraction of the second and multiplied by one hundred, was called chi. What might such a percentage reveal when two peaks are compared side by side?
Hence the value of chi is 110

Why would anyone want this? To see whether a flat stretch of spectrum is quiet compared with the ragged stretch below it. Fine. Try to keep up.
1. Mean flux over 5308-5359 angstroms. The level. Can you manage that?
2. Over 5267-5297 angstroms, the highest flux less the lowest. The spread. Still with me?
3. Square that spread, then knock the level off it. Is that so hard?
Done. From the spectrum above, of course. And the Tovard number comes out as -11.2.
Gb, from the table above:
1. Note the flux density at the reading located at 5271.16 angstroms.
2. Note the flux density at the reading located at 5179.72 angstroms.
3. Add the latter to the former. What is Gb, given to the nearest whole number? 26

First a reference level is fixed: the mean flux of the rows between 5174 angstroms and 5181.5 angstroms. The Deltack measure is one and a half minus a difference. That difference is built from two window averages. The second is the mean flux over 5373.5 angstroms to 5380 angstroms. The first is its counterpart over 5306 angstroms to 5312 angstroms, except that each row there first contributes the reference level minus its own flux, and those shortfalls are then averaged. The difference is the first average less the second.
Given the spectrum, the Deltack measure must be 24.7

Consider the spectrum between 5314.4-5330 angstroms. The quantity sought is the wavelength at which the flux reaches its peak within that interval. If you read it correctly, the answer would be 5315.04 angstroms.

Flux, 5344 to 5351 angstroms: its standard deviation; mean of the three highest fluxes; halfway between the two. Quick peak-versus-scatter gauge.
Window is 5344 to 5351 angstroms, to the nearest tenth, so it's 8.3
